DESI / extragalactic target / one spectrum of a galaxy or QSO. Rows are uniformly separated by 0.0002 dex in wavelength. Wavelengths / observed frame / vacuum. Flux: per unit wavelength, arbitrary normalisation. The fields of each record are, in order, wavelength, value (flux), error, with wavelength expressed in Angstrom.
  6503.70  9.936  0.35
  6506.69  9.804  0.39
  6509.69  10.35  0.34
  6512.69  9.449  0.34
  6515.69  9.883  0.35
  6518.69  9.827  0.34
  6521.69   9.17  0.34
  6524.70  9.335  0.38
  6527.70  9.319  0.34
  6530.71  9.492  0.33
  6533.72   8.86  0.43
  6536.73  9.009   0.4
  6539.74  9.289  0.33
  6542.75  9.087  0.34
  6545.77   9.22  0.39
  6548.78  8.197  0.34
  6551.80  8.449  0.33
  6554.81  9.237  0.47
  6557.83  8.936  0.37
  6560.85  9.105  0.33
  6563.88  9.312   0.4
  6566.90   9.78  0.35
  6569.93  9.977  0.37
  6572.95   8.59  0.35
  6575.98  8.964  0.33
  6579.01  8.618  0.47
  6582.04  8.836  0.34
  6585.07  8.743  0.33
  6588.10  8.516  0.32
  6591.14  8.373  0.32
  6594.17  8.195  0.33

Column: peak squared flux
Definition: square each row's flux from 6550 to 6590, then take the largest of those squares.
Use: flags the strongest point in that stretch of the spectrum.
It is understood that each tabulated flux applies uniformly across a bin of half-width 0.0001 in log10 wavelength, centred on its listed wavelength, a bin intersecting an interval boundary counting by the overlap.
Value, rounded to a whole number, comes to 100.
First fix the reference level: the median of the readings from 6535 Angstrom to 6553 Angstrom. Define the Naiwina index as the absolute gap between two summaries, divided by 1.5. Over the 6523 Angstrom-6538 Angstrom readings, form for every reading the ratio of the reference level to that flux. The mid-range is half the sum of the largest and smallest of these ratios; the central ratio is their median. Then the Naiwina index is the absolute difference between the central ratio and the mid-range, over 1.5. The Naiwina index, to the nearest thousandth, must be 0.011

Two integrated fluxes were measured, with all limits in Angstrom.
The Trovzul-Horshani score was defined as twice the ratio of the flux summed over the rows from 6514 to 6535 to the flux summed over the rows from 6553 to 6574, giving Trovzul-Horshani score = 2.03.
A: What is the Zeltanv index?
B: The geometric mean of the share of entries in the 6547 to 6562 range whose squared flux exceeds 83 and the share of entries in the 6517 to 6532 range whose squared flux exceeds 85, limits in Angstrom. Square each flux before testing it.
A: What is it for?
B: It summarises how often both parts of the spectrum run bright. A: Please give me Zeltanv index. 0.40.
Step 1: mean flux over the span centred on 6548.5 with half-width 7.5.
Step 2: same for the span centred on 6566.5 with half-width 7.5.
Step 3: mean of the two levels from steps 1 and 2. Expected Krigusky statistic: 9.10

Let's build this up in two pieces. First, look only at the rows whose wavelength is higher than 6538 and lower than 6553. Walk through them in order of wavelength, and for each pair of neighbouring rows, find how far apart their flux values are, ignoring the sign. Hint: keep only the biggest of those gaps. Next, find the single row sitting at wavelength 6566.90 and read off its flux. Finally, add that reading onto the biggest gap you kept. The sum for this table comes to 10.8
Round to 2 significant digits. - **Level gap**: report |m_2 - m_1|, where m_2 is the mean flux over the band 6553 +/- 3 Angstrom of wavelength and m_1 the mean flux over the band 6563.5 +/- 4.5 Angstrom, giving 0.56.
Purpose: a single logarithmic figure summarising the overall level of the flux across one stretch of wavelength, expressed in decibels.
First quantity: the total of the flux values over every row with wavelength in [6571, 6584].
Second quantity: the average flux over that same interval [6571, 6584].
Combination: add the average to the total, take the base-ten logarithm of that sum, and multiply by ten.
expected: 16.4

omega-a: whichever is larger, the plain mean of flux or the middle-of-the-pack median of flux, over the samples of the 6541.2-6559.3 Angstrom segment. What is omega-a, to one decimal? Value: 9.0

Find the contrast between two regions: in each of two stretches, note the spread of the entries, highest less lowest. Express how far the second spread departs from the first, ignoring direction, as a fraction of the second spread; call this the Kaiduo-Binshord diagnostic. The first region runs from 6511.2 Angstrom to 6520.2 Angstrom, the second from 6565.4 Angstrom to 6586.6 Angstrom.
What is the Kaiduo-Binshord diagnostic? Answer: 0.69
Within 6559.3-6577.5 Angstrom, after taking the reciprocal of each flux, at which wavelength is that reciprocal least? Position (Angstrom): 6569.93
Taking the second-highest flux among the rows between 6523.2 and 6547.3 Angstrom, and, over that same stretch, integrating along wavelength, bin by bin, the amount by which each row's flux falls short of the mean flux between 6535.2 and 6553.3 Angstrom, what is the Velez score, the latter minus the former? -17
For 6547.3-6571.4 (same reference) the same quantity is -16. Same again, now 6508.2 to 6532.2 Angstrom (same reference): -27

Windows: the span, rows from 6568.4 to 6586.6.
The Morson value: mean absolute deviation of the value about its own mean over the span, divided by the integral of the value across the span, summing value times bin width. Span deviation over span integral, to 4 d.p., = 0.0021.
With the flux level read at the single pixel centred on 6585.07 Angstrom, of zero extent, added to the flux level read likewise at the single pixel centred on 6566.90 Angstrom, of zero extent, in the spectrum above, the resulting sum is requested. 18.5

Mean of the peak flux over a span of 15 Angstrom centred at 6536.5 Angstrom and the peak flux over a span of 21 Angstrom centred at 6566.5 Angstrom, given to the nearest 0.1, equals 9.7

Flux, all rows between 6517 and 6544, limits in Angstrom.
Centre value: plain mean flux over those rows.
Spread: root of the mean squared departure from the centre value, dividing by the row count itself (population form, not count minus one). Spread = 0.27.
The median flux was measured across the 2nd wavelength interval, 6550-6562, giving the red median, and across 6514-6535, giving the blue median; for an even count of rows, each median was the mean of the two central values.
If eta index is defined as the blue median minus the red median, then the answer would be 0.31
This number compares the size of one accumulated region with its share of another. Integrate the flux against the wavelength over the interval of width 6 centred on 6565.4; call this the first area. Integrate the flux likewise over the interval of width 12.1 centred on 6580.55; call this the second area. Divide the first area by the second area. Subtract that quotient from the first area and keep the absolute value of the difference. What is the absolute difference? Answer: 57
